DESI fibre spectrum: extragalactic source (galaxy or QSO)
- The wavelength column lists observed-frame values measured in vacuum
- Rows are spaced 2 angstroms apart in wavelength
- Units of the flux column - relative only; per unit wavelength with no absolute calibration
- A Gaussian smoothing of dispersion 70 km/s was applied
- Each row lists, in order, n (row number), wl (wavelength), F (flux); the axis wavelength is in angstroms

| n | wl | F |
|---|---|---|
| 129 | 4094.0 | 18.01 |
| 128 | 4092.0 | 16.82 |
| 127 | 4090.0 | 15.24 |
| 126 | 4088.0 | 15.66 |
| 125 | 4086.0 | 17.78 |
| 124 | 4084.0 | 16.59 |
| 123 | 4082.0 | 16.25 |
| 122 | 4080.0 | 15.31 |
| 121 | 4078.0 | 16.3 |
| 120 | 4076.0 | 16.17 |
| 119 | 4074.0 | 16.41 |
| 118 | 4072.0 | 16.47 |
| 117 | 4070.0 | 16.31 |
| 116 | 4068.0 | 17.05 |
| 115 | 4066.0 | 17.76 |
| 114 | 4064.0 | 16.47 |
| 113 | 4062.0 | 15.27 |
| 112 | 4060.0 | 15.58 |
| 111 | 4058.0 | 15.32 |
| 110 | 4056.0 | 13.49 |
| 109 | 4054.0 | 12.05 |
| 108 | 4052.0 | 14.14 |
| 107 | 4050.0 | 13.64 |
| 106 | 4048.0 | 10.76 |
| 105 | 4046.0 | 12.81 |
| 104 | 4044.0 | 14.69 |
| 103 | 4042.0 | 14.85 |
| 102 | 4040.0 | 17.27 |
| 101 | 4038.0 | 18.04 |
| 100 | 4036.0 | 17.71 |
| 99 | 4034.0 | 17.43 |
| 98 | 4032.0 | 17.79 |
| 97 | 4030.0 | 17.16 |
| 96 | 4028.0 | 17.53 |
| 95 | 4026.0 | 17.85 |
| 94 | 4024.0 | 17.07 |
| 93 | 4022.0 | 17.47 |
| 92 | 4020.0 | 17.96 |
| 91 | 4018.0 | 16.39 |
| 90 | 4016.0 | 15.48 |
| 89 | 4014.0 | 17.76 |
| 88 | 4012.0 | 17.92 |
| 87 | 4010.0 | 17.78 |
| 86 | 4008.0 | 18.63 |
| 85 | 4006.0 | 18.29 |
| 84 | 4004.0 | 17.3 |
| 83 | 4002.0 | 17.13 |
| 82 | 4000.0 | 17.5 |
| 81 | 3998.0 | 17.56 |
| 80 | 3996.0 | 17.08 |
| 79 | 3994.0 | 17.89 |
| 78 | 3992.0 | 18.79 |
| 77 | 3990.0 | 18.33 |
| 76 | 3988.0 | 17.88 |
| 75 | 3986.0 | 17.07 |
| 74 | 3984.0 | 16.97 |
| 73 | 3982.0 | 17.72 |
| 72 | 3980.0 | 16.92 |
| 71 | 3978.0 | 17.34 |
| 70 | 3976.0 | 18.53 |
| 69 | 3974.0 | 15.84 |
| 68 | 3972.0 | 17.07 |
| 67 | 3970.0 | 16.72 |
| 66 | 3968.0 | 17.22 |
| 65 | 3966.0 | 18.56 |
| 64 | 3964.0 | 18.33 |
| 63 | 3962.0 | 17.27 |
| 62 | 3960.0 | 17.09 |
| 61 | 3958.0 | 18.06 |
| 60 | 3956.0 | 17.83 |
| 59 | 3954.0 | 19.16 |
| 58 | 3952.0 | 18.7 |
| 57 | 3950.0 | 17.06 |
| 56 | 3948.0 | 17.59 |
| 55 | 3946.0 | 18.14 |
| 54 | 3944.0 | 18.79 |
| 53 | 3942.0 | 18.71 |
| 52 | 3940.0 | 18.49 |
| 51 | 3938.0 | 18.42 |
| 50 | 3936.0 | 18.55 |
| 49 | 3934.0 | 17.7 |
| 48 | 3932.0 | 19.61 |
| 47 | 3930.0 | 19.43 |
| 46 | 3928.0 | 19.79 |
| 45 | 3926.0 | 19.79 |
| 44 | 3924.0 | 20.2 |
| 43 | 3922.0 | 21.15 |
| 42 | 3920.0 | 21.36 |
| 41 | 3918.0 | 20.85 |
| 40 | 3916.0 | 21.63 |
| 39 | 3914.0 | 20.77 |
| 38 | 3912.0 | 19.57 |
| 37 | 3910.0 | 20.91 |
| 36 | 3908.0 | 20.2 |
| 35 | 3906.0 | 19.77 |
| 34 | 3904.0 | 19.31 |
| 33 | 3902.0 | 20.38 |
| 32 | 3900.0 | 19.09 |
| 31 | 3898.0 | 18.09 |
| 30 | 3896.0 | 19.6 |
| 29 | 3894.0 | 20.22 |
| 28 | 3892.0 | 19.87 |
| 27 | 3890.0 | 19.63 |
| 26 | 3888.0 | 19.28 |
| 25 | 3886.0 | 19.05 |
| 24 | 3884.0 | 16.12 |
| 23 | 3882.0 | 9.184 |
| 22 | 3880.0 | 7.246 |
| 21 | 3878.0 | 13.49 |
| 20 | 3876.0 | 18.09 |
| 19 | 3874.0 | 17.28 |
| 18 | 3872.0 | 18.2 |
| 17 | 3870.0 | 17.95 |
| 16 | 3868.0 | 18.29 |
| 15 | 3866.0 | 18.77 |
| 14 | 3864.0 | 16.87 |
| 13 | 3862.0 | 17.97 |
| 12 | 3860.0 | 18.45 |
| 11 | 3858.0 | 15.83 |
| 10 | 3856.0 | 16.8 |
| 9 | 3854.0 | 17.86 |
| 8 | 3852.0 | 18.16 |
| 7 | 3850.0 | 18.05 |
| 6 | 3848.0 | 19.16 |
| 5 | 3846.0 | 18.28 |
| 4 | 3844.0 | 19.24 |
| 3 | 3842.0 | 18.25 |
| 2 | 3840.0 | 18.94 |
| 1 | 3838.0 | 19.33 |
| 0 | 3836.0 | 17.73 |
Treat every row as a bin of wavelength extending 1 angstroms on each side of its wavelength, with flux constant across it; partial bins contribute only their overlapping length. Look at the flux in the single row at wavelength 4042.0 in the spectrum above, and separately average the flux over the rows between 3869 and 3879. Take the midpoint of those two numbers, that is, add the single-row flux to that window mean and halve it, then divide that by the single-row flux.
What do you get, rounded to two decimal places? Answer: 1.07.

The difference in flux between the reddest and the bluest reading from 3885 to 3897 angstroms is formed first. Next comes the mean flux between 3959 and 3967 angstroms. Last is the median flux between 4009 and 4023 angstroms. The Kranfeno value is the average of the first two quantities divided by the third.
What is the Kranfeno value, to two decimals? 0.52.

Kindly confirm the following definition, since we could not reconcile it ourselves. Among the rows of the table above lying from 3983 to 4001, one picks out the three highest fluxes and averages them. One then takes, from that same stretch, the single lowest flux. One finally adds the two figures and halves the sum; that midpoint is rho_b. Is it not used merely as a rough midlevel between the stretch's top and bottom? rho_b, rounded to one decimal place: 17.7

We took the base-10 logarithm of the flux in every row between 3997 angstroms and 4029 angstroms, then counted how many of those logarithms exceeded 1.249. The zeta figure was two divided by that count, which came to 0.29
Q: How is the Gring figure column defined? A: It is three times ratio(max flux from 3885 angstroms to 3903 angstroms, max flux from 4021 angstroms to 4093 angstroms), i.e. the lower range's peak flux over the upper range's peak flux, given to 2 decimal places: 3.39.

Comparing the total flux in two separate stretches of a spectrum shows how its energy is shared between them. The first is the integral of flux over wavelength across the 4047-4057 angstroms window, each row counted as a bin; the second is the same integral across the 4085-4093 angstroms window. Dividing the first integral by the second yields 0.98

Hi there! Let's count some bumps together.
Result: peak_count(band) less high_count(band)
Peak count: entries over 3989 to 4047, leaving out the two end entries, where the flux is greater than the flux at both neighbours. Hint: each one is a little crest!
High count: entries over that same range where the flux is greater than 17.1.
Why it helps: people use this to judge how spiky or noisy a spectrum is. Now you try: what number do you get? -14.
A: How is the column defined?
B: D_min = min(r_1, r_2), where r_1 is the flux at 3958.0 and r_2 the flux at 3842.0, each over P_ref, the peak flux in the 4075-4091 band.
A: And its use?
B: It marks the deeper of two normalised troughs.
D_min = 1.02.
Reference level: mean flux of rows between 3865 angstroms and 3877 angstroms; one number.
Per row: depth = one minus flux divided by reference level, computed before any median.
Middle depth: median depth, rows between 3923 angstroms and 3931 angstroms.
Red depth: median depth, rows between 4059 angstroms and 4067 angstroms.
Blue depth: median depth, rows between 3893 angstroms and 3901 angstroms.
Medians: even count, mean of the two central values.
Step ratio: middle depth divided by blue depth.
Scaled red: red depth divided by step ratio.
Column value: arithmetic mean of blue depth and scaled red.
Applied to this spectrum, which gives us 0.01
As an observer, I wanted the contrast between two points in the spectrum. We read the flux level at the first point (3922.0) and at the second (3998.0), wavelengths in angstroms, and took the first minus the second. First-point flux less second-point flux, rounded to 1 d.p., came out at 3.6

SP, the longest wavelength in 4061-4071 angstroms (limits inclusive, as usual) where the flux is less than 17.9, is 4070.0 angstroms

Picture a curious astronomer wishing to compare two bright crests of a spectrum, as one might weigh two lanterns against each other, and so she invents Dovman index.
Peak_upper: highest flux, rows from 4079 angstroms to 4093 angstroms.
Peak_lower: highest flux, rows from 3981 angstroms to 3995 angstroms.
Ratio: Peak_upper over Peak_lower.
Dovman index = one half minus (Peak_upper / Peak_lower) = -0.45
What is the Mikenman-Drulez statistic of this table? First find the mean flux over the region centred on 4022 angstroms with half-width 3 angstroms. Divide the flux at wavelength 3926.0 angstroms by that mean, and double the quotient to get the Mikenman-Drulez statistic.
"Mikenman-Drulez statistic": 2.26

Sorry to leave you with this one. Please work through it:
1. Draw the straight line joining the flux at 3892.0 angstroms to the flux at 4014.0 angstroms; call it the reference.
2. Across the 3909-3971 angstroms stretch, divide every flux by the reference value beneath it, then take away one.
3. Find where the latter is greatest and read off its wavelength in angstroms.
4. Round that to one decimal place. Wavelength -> 3916.0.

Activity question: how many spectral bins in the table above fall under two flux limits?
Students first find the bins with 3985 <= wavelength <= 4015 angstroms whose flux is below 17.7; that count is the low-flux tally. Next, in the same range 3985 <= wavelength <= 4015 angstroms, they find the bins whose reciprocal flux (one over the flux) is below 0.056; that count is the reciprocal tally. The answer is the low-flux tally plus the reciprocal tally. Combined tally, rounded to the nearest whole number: 13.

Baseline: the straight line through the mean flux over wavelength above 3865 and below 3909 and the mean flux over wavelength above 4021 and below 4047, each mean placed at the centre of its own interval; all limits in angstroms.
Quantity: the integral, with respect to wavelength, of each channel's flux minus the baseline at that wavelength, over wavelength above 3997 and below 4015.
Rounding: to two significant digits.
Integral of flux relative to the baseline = 15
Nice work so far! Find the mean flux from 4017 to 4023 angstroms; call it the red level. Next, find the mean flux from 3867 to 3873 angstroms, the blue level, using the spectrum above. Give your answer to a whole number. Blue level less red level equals 1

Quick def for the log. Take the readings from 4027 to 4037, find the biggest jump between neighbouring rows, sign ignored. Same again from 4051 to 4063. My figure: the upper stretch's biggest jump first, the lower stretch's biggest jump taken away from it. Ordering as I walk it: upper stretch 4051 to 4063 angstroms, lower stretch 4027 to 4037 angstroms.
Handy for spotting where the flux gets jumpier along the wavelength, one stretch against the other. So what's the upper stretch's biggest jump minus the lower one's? 1.5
